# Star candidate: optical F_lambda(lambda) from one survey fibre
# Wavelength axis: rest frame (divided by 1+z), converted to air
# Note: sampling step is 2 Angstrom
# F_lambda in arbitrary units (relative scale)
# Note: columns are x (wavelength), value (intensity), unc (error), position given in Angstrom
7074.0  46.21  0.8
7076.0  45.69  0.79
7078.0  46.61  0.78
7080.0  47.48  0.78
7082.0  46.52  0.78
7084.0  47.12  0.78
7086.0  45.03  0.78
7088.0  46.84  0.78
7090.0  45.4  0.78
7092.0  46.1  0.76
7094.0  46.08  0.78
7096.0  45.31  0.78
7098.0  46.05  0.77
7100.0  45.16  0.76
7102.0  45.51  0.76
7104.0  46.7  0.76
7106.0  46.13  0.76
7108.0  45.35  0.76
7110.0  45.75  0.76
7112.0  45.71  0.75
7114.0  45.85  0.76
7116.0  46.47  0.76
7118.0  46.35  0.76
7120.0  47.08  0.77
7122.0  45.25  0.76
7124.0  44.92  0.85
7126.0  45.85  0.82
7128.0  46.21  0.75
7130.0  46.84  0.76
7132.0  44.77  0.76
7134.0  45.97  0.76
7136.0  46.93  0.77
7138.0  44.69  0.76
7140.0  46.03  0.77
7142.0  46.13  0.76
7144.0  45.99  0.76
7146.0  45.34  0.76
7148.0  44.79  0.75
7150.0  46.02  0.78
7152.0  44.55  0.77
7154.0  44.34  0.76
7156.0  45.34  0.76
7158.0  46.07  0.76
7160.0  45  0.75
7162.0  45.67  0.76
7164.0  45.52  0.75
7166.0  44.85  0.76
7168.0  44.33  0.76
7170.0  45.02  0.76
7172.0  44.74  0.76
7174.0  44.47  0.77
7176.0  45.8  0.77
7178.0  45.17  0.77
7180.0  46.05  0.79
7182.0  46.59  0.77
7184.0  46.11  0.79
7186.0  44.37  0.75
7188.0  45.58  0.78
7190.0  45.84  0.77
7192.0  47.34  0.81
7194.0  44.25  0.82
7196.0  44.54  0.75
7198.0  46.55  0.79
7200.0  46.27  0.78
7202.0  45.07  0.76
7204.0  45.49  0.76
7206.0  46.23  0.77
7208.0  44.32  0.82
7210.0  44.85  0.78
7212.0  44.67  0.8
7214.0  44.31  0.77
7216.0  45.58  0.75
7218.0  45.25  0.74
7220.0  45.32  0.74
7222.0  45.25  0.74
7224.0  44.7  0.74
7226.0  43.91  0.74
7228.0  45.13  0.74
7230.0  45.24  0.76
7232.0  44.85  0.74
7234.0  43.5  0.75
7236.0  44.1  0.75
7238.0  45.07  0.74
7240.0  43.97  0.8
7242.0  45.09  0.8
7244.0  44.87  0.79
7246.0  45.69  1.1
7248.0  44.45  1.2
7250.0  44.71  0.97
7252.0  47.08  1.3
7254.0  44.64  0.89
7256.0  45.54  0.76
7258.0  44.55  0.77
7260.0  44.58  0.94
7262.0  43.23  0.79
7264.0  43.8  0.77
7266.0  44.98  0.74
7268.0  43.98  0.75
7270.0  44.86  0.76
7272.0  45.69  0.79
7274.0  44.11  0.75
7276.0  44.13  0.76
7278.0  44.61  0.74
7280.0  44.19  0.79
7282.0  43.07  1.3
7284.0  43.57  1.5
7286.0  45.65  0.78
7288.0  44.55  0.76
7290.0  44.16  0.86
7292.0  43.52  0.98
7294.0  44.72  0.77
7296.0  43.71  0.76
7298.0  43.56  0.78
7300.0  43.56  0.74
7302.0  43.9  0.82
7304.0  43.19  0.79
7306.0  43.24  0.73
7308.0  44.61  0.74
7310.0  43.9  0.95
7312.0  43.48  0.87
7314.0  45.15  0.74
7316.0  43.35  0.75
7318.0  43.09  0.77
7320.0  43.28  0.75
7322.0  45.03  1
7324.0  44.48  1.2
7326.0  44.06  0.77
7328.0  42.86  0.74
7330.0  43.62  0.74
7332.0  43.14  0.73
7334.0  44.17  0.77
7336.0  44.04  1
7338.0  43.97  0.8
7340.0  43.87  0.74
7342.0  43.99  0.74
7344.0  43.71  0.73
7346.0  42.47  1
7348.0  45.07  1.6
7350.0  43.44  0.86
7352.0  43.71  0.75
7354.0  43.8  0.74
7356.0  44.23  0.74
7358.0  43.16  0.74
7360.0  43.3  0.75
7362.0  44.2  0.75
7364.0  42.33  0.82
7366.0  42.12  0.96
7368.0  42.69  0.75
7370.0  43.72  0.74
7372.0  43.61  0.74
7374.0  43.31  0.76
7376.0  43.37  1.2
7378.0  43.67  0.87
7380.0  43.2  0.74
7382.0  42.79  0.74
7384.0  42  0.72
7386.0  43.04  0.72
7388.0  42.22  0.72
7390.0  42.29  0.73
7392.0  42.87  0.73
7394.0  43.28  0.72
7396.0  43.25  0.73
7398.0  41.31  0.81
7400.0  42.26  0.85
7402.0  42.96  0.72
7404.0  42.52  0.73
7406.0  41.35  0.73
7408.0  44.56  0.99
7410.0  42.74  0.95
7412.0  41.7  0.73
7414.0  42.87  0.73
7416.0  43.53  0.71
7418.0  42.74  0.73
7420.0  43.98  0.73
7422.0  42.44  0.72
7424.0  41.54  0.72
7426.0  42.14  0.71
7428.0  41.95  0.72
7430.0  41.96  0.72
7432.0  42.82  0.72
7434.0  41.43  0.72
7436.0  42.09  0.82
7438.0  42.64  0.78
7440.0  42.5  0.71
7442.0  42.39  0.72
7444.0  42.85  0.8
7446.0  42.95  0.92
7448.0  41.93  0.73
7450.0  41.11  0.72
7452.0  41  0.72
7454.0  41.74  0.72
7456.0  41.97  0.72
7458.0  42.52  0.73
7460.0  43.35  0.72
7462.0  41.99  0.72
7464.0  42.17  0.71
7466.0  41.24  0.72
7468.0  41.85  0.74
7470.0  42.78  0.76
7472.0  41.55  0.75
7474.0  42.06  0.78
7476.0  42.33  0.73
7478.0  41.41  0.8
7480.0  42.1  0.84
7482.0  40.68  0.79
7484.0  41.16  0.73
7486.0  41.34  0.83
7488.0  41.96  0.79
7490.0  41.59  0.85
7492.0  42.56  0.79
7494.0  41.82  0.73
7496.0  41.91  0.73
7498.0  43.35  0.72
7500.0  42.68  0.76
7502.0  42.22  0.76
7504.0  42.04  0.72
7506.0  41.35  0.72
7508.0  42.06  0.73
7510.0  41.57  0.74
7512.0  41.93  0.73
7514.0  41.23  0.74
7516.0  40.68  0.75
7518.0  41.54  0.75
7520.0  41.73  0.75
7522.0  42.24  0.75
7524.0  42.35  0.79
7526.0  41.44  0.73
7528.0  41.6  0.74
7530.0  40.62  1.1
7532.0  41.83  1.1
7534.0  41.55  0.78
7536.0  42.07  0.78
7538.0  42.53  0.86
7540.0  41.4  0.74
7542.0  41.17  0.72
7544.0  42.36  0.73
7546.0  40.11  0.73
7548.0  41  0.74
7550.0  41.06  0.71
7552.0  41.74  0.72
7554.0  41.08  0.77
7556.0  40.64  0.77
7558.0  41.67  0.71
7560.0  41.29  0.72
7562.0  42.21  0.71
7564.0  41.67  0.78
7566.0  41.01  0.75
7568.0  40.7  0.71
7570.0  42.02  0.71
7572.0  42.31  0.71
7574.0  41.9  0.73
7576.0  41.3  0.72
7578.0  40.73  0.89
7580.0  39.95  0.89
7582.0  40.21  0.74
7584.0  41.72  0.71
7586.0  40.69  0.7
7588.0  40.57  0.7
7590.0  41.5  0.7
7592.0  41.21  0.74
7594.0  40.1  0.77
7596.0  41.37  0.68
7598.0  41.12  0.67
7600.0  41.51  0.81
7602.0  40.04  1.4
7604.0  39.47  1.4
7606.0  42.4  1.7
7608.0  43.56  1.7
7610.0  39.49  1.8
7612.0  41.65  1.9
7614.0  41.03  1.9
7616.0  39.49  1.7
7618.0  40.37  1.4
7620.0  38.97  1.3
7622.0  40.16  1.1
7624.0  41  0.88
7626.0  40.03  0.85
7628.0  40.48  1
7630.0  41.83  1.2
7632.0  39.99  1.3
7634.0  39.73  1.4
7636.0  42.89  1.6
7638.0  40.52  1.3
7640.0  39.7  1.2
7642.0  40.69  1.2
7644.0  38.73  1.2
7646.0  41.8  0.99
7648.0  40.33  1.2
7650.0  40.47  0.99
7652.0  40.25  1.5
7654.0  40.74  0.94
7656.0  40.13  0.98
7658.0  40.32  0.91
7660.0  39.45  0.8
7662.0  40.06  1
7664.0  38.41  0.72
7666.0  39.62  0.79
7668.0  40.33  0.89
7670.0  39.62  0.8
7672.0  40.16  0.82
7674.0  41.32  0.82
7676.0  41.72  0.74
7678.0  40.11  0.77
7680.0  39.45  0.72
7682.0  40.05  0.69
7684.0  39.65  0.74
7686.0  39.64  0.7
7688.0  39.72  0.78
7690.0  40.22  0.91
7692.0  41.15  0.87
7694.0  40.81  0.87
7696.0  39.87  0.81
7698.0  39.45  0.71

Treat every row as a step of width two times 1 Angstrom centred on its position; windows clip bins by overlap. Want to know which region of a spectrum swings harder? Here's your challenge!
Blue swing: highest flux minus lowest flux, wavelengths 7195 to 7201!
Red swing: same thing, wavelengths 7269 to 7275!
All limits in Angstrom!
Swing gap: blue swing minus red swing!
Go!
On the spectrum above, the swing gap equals 0.4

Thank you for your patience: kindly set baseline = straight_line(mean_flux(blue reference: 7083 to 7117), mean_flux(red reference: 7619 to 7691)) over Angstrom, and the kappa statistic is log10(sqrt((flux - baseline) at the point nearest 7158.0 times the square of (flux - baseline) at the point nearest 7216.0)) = -0.13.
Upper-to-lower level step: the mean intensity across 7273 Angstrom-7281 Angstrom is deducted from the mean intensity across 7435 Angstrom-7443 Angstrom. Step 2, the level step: -1.9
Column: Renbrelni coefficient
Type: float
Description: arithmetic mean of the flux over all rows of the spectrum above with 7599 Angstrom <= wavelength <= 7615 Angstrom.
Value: 41.1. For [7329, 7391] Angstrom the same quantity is 43.4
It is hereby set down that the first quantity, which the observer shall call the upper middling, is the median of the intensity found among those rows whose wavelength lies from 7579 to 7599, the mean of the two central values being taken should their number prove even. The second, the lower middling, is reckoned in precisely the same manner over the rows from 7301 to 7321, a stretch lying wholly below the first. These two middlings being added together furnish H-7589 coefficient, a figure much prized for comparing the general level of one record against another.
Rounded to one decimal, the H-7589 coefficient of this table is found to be 84.3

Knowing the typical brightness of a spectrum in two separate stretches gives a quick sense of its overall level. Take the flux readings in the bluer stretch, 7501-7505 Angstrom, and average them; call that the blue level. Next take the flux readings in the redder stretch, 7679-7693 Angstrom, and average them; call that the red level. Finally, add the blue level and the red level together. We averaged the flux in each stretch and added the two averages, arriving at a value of 82.1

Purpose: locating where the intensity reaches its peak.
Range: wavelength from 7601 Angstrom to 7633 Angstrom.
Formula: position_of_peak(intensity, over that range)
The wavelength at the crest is 7608.0 Angstrom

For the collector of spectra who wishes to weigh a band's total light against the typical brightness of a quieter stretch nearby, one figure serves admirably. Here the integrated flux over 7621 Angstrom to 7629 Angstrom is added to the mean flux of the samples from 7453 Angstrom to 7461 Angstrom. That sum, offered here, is 366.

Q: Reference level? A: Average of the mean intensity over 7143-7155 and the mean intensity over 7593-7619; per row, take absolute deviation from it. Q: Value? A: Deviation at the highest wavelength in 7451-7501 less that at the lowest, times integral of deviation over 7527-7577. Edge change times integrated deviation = -131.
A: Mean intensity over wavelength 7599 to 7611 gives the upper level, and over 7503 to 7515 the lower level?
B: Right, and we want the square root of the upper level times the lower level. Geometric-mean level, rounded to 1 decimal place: 41.4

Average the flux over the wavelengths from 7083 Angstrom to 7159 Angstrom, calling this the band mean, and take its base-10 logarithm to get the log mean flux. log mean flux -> 1.66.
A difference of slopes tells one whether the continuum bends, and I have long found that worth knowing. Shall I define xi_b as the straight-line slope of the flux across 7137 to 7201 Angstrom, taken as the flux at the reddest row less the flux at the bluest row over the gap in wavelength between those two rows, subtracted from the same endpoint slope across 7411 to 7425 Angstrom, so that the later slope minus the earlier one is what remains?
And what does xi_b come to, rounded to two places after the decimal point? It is -0.04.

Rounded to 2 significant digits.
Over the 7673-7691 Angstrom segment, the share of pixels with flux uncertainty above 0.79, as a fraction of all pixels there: 0.22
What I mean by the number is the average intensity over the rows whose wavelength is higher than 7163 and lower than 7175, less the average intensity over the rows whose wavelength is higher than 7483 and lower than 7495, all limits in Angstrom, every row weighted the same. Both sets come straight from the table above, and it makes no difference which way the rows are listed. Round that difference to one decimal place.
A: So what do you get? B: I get 3.1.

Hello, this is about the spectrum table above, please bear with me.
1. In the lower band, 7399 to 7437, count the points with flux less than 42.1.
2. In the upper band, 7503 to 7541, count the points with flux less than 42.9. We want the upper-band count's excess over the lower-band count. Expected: 12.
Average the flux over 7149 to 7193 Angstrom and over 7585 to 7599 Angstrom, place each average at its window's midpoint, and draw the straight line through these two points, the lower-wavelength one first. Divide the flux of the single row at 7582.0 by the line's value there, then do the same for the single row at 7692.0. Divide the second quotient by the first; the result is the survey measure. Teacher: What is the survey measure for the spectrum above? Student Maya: 1.05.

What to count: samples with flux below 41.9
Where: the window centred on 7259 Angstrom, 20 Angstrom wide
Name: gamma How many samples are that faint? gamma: 0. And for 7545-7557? 6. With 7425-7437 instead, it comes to 1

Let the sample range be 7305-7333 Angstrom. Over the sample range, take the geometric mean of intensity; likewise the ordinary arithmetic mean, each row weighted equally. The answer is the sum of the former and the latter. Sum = 87.6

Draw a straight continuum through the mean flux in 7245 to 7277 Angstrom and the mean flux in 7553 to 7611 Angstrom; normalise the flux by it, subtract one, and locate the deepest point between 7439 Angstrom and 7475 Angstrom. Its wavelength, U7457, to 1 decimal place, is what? 7452.0 Angstrom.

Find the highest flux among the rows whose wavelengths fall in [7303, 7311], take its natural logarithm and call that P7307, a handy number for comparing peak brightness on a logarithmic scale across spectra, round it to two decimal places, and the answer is 3.80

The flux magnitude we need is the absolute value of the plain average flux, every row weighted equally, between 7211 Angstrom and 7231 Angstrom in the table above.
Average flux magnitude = 44.9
